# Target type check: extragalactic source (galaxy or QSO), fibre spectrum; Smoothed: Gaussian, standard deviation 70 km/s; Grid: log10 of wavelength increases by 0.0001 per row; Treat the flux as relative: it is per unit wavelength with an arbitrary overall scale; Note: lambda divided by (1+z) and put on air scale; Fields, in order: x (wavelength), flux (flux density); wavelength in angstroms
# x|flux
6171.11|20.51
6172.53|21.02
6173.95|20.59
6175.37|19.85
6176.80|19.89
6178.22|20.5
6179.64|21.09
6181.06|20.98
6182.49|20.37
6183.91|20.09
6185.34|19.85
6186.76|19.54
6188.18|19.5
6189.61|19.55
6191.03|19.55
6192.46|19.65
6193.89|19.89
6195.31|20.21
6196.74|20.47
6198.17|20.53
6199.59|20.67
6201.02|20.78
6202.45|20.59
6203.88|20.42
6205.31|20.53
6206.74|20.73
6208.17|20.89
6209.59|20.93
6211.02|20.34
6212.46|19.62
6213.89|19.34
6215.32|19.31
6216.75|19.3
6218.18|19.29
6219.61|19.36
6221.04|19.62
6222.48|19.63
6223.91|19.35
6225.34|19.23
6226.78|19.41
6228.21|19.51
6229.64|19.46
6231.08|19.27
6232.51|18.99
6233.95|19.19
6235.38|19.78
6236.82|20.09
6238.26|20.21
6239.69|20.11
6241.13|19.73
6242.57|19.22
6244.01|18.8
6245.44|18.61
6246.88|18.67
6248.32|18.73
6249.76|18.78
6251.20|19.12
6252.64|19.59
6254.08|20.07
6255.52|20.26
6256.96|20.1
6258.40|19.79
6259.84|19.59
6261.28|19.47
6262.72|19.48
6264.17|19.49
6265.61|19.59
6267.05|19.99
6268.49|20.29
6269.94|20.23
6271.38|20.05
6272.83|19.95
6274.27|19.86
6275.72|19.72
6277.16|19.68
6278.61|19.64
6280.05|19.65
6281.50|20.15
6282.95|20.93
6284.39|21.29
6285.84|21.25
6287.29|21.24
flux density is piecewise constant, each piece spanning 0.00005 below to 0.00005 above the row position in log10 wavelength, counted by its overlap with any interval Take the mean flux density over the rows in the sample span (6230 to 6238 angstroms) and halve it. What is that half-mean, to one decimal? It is 9.7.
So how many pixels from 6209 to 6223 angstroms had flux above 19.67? 2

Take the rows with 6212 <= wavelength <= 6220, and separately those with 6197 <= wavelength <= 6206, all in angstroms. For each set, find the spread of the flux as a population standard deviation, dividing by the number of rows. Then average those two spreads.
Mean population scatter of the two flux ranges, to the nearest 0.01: 0.11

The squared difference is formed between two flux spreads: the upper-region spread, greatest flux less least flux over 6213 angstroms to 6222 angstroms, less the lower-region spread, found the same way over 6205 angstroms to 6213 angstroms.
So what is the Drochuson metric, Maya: 1.0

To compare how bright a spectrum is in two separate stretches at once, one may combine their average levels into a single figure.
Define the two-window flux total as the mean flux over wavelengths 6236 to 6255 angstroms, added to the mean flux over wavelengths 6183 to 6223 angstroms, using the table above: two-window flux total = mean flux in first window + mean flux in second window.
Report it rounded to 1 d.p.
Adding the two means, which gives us 39.4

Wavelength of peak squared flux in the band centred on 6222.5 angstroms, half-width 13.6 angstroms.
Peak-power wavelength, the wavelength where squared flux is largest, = 6209.59 angstroms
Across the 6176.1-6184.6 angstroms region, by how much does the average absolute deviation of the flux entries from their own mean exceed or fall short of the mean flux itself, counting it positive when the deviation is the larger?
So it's -20.1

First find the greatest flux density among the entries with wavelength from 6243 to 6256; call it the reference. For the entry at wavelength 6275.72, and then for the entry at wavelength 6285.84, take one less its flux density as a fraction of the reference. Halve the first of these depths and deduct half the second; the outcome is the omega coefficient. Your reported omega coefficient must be 0.038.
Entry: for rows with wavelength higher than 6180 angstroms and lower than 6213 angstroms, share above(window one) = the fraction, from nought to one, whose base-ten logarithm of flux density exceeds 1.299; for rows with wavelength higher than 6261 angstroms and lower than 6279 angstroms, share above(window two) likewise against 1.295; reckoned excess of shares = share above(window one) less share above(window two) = 0.19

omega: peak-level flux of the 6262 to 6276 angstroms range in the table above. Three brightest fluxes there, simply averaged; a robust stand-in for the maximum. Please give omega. 20.2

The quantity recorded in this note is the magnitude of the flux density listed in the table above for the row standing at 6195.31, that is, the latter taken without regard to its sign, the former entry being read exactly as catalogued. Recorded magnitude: 20.2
